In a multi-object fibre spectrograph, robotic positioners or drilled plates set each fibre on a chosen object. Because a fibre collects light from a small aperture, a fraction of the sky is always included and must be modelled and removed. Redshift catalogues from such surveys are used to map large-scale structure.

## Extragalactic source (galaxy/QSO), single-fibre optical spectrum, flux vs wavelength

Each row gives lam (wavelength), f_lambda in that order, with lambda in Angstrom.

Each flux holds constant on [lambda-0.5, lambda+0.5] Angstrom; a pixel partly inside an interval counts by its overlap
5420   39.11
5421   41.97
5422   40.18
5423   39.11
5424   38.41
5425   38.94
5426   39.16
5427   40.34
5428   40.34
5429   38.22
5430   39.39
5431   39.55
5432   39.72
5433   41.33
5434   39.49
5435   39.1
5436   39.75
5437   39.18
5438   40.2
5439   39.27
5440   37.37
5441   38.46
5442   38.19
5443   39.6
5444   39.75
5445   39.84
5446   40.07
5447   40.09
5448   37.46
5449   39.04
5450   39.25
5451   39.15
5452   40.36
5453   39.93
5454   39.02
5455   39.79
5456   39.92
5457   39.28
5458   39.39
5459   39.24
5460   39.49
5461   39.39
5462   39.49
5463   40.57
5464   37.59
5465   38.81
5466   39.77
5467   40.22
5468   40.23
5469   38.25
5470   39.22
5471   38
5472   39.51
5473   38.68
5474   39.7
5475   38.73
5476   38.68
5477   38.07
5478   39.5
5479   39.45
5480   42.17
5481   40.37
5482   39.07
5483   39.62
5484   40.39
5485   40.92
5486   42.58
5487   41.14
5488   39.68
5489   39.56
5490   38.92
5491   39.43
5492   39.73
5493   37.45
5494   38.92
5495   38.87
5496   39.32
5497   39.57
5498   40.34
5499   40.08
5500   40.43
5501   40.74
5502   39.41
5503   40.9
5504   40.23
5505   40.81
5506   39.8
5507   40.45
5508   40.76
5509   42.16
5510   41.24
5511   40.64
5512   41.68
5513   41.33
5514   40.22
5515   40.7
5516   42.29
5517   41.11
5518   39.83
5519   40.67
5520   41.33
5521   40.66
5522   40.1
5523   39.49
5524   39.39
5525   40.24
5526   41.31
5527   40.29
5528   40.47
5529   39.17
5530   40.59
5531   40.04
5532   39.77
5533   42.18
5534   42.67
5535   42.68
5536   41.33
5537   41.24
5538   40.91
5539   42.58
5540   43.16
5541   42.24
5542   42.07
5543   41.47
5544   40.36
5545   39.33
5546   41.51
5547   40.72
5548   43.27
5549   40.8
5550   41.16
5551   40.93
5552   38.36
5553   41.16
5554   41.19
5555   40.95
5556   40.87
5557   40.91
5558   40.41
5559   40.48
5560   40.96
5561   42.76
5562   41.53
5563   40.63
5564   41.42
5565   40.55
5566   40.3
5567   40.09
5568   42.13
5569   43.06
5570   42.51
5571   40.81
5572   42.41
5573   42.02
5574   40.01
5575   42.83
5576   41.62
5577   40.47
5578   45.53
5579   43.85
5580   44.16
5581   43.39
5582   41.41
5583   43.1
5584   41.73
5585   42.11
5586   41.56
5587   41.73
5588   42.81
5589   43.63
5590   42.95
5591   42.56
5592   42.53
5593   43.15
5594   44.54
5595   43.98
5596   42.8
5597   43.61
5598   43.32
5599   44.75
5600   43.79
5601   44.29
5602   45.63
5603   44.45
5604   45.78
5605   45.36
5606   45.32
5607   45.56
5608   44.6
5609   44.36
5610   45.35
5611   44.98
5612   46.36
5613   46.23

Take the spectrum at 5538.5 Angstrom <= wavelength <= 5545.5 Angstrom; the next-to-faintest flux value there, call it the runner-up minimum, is 40.36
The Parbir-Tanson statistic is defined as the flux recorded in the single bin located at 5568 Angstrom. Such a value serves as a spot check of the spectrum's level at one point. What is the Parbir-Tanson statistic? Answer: 42.13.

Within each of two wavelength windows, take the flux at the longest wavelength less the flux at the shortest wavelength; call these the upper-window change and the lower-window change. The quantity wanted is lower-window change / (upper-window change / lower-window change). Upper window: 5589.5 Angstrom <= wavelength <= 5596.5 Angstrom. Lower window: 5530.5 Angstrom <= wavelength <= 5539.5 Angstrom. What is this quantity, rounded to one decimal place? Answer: -43.0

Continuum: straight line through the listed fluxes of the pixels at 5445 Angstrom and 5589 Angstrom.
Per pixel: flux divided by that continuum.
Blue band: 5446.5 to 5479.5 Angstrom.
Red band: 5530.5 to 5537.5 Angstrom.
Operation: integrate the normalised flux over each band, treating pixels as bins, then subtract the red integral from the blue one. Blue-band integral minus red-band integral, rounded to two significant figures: 25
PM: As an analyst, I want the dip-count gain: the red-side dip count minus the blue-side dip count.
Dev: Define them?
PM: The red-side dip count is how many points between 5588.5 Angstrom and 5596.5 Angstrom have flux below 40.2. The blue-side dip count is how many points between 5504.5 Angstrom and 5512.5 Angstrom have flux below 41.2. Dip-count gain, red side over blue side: -5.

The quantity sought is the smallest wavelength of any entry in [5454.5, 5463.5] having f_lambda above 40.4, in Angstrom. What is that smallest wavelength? 5463 Angstrom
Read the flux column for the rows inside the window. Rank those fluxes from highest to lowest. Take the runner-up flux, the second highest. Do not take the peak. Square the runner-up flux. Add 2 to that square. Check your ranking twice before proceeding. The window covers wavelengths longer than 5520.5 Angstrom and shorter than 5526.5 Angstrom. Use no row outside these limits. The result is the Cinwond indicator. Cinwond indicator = 1655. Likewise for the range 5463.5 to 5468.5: 1620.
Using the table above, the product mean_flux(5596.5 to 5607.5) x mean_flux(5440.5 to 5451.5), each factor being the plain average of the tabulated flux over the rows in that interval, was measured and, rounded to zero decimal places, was 1752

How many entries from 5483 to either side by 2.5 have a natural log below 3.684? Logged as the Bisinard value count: 2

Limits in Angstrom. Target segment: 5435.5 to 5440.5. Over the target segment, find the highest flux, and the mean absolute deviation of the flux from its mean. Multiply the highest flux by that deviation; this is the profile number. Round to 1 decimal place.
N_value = 28.7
